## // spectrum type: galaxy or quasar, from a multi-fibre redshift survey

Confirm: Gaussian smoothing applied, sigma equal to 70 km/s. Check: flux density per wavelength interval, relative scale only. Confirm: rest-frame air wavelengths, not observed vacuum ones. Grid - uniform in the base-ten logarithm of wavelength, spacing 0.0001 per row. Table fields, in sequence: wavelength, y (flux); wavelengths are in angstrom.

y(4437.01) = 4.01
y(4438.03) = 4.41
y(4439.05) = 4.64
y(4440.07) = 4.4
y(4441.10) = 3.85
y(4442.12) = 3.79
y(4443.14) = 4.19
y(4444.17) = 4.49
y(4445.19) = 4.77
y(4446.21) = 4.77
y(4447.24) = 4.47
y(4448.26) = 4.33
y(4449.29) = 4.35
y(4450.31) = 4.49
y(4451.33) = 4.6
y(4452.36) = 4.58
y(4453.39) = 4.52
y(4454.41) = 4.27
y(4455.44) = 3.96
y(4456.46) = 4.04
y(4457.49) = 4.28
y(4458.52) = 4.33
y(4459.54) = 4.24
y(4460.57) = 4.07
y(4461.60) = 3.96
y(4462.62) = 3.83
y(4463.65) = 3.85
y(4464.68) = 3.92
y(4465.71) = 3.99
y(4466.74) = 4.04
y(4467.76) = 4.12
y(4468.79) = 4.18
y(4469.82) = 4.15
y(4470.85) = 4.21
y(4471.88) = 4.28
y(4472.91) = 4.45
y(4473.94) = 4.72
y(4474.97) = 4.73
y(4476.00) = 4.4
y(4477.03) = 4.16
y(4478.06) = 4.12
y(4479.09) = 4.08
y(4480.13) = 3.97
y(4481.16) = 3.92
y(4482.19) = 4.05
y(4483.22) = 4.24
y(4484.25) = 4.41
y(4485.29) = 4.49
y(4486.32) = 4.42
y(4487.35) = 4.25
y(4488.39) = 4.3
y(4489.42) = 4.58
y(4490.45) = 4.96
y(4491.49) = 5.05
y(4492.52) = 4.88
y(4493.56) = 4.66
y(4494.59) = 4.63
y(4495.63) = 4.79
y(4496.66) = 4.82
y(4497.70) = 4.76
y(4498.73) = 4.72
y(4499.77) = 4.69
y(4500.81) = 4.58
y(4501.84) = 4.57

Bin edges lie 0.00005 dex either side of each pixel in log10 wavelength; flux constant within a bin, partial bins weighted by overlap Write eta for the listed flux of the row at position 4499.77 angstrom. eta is 4.69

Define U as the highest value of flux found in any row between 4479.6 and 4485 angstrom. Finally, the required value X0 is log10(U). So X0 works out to 0.64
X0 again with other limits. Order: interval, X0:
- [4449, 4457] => 0.66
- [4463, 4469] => 0.62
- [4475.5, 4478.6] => 0.64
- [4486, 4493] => 0.70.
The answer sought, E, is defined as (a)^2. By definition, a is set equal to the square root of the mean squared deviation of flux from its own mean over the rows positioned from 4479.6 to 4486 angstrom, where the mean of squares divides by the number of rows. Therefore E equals 0.05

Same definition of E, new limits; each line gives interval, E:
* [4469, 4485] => 0.06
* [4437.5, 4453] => 0.08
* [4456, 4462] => 0.02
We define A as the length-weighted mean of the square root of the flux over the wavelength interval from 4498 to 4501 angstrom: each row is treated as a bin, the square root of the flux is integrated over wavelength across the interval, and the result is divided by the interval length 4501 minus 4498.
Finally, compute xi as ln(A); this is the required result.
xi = 0.77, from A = 2.16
